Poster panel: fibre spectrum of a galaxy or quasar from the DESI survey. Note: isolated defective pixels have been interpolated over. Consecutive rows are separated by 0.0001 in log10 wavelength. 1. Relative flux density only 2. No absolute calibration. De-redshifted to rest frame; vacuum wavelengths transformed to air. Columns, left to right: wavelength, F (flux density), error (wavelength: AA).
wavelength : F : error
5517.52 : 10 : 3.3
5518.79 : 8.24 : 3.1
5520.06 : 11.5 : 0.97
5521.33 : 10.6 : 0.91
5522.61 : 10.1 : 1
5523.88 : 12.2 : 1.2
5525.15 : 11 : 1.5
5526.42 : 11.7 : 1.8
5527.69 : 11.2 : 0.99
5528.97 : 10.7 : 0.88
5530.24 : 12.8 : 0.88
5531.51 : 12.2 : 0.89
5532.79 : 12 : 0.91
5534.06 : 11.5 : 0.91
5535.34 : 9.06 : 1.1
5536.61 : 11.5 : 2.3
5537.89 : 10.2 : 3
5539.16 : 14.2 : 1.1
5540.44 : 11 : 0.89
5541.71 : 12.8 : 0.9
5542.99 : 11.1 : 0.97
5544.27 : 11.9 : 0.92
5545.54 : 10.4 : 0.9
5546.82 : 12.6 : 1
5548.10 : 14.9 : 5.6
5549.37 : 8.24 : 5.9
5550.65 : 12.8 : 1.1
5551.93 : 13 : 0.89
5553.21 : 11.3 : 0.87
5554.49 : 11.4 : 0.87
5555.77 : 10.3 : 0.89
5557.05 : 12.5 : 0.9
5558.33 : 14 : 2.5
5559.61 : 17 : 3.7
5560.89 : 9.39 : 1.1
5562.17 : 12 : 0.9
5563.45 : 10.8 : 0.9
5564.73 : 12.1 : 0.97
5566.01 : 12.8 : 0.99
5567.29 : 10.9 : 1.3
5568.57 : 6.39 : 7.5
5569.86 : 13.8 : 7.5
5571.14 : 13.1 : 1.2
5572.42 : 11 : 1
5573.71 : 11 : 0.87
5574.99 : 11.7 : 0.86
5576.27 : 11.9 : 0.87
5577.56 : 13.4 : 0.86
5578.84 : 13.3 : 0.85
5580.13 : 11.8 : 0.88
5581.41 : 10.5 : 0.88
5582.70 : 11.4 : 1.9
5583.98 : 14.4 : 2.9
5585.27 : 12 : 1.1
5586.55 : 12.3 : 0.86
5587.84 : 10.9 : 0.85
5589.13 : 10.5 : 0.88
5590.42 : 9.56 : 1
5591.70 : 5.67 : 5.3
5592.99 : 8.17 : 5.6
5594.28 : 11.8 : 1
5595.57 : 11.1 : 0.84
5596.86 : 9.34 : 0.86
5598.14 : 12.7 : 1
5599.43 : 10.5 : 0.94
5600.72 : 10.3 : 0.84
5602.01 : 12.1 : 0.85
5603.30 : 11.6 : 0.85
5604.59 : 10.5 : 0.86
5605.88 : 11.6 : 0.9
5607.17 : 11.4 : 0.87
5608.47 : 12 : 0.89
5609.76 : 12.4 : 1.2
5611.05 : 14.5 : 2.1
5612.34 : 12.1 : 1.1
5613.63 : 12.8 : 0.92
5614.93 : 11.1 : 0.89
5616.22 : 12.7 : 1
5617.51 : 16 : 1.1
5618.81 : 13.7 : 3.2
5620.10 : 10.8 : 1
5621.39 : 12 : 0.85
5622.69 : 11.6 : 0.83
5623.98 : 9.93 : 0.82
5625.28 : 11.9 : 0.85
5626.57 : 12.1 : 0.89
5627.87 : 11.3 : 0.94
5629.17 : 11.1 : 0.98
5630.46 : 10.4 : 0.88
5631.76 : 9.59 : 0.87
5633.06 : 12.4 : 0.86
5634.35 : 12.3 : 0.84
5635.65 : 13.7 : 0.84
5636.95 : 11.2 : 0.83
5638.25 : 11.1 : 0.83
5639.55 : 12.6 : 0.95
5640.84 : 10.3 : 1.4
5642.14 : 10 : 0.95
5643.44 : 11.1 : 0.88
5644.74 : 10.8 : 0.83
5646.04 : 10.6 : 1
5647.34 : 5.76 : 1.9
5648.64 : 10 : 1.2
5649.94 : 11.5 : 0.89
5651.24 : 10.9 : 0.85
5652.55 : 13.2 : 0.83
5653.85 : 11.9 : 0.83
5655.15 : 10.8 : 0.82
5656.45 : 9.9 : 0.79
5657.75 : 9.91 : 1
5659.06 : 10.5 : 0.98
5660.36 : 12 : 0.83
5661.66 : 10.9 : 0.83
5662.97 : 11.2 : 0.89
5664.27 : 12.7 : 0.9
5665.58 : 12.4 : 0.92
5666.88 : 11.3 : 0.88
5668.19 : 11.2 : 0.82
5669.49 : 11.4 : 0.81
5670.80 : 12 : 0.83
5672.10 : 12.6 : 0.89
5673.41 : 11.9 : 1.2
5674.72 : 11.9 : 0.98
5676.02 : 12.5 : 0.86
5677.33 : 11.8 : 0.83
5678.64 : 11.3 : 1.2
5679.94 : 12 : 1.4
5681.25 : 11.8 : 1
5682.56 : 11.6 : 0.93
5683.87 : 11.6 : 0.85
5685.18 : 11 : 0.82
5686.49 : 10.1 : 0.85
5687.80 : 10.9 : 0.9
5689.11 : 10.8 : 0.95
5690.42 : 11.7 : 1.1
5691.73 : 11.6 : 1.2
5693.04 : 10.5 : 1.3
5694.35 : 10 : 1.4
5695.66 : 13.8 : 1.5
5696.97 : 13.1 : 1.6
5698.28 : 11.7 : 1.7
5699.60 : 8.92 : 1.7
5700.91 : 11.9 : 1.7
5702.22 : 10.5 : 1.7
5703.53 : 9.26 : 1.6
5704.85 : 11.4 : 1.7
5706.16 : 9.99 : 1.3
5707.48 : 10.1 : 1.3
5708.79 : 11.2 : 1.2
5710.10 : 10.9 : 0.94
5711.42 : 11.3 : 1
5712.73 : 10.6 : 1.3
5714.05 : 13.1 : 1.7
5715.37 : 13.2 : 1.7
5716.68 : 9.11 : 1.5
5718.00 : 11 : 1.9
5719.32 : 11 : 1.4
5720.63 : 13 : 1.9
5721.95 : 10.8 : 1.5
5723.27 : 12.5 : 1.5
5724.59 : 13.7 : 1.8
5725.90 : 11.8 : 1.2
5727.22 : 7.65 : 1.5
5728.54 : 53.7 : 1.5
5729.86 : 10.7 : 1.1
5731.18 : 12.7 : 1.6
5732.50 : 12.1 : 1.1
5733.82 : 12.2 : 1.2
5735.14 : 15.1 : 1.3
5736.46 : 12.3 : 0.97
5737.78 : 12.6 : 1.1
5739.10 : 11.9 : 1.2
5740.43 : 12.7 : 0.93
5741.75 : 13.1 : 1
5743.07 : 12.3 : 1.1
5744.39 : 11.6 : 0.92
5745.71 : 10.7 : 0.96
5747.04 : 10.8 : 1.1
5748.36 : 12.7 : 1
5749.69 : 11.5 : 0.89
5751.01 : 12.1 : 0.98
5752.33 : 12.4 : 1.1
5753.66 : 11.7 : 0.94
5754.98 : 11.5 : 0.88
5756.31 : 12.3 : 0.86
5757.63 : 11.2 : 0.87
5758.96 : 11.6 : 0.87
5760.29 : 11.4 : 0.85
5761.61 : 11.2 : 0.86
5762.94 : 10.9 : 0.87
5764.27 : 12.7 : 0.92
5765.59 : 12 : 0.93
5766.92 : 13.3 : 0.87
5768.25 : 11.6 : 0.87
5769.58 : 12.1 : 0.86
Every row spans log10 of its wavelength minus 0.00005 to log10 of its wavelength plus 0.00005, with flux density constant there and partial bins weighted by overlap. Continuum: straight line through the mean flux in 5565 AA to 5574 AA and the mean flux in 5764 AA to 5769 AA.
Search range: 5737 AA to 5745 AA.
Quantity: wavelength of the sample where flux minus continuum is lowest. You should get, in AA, 5744.39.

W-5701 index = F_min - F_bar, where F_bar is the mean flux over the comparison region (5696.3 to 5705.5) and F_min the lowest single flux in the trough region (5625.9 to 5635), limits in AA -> -1.38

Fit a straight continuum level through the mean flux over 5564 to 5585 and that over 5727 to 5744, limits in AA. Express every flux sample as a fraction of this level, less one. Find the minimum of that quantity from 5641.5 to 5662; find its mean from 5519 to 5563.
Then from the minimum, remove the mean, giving -0.63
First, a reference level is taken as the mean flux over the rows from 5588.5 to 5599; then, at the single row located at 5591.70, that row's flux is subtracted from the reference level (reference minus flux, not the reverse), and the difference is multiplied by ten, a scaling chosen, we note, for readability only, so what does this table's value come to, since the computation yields 42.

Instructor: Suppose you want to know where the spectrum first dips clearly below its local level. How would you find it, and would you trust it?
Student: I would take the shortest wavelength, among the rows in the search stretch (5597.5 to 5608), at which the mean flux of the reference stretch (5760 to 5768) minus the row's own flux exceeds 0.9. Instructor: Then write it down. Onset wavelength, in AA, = 5599.43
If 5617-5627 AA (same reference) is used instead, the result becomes 5620.10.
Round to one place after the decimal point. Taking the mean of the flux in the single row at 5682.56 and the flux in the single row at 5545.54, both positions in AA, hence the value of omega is 11.0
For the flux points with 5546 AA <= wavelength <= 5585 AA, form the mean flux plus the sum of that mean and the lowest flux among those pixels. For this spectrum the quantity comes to 30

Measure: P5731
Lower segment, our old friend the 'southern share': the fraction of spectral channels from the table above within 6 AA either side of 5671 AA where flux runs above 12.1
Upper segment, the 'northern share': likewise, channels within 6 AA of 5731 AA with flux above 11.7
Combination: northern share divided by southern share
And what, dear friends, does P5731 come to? 2.3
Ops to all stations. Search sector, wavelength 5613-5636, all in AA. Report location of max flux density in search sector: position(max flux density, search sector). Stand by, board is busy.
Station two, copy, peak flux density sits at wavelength 5617.51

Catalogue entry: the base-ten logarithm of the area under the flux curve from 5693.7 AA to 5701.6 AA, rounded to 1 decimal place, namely 2.0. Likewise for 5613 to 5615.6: 1.5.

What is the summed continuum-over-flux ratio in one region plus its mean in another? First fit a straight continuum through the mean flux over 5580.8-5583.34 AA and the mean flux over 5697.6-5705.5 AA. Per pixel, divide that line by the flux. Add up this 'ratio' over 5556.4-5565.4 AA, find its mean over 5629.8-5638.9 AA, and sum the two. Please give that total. 7.3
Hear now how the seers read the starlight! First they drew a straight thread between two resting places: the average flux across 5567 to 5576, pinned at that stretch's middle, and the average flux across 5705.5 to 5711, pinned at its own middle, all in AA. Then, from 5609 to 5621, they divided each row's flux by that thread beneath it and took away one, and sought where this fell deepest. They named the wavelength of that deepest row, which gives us 5620.10 AA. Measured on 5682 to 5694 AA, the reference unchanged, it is 5686.49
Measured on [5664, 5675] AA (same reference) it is 5668.19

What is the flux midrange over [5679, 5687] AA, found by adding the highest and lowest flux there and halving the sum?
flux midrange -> 11.05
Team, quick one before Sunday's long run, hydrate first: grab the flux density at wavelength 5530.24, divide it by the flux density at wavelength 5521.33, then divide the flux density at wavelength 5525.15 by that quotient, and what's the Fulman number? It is 9.1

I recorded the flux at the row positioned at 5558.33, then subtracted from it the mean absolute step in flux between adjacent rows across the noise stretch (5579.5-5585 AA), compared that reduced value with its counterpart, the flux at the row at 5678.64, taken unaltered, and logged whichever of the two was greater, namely 12.3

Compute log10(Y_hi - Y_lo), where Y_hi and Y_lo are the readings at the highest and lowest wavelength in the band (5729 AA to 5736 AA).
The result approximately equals 0.64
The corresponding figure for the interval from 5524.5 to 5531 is 0.26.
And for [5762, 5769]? -0.15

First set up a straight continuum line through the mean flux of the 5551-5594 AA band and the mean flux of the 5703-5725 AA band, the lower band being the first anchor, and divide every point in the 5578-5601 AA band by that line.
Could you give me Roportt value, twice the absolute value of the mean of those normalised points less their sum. 32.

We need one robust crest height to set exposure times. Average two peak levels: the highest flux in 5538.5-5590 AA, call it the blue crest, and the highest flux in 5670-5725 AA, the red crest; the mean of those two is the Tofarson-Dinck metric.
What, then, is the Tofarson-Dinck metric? 15.4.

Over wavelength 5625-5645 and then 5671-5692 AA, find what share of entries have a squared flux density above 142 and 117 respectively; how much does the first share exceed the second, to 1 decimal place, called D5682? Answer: -0.6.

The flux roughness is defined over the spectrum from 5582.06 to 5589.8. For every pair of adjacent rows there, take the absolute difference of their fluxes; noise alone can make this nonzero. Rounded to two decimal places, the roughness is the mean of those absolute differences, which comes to 1.50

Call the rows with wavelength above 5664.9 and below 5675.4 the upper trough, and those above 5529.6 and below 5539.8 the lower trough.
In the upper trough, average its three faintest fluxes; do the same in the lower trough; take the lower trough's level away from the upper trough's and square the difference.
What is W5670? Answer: 1.1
